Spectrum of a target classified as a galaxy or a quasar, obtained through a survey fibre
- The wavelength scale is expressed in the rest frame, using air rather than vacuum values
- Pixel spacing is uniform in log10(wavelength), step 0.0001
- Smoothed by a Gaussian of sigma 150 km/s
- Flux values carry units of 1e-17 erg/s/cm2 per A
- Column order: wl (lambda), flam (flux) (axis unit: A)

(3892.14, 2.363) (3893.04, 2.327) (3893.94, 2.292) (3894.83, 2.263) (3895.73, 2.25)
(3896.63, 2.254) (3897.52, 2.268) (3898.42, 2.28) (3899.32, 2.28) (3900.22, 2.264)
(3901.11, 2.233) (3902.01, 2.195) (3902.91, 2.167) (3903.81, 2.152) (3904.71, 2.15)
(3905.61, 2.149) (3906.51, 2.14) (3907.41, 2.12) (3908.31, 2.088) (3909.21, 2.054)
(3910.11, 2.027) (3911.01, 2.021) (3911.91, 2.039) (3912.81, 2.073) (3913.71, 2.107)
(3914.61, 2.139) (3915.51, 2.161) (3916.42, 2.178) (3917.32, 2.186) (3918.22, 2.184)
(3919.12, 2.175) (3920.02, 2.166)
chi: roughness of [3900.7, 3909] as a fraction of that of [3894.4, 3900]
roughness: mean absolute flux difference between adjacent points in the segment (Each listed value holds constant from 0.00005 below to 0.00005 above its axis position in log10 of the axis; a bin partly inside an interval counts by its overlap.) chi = 2.11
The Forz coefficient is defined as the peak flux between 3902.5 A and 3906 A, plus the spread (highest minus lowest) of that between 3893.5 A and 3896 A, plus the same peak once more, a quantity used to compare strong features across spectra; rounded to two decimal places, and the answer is 4.38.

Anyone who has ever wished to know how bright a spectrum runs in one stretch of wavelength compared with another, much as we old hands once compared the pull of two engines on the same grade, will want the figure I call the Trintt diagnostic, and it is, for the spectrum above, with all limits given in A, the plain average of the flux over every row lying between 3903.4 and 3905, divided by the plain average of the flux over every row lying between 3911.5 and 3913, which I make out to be 1.05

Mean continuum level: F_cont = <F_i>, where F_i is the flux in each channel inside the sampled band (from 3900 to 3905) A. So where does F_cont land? 2.19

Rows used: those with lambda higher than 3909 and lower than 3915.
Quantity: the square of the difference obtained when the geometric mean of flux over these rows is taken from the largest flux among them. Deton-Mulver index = 0.0054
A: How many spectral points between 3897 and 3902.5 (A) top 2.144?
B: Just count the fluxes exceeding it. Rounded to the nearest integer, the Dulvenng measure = 6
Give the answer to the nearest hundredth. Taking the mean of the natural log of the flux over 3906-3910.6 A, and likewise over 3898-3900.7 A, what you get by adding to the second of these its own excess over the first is 0.91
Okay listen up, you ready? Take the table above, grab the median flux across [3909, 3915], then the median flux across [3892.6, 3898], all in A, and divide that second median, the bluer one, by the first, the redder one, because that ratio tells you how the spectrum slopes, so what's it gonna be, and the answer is 1.10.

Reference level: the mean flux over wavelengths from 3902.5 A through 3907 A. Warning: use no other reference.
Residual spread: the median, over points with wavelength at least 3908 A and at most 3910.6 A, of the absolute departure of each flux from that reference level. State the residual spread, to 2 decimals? 0.10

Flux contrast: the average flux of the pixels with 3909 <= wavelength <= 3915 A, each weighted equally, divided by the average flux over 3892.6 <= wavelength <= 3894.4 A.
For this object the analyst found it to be 0.89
